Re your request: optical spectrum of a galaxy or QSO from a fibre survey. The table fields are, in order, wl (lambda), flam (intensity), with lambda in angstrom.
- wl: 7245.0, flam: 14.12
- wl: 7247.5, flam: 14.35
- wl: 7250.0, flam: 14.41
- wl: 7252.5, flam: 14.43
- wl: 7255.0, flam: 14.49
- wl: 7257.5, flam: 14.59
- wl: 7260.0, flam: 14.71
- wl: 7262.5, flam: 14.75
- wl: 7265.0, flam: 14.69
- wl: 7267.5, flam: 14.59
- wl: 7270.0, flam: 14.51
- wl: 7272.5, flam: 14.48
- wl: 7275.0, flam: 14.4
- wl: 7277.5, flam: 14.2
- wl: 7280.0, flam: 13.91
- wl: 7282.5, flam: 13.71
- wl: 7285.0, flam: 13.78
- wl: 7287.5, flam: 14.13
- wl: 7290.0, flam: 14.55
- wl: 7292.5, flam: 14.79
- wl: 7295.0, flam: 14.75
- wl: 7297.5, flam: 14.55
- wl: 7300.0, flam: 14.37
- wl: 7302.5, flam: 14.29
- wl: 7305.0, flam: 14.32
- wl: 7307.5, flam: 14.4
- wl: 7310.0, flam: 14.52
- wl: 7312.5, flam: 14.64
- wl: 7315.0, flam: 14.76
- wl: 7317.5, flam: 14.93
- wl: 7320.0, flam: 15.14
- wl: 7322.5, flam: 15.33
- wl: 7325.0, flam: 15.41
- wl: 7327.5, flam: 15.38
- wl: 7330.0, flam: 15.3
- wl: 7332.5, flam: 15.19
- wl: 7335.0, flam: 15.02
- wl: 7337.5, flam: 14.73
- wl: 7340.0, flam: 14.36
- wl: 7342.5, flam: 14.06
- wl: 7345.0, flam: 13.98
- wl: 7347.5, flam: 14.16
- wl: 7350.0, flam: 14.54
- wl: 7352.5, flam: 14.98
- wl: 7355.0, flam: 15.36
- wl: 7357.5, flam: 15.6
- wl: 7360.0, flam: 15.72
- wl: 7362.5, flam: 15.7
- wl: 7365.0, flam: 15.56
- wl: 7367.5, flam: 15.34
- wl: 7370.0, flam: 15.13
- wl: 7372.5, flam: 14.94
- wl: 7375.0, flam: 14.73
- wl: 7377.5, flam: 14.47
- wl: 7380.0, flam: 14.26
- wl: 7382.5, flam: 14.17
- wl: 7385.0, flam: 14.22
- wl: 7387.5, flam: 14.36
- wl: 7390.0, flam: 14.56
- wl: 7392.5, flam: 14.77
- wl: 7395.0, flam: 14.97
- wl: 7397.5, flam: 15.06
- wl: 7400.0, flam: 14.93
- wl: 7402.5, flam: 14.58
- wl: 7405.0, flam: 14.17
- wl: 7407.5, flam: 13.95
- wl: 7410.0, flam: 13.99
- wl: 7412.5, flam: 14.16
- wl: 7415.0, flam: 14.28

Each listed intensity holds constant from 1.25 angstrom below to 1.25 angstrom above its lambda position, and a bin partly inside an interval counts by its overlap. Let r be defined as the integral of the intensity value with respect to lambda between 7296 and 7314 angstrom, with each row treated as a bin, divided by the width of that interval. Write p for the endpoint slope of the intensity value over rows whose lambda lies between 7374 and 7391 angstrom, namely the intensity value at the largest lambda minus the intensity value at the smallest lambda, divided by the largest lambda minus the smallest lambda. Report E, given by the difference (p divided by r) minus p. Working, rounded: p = -0.01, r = 14.45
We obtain 0.01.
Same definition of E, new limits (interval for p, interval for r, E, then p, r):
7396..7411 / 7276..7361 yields 0.08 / -0.09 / 14.67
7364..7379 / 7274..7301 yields 0.08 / -0.09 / 14.28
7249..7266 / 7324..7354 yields -0.02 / 0.02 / 14.76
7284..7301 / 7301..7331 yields -0.04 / 0.04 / 14.86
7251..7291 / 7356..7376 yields 0.00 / 0.00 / 15.35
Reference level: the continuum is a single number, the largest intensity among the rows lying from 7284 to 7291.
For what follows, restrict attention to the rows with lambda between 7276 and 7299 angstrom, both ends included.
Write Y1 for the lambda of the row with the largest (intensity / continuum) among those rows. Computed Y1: 7292.5 angstrom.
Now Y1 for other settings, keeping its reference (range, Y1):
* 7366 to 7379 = 7367.5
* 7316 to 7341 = 7325.0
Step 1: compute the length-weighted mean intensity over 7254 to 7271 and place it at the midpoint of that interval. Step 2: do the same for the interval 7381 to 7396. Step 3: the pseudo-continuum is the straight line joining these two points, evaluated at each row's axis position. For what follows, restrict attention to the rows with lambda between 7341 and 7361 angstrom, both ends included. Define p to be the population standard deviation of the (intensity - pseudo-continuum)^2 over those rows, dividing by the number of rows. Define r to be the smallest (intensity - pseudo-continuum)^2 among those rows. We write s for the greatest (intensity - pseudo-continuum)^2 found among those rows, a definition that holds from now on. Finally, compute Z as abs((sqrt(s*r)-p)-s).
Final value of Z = 1.9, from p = 0.49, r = 0.0000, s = 1.4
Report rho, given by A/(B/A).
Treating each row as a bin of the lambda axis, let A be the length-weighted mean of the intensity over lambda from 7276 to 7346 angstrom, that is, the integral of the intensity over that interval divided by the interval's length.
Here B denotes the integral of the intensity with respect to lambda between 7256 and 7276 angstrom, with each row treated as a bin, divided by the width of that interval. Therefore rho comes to 14.6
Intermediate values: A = 14.6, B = 14.6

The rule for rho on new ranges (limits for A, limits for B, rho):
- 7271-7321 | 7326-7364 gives 13.9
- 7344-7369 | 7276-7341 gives 15.6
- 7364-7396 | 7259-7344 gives 14.8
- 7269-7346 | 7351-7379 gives 14.0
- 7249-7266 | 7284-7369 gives 14.4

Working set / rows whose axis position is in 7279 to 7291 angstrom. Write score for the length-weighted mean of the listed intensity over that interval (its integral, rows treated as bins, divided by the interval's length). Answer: 14.0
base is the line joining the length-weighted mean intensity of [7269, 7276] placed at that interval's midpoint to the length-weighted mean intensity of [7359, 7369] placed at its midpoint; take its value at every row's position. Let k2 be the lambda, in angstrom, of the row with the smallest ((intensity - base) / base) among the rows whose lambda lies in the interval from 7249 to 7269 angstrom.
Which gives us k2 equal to 7267.5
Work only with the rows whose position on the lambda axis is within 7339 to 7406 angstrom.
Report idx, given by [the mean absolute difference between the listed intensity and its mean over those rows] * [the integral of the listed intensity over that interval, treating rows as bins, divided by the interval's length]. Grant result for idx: 6.7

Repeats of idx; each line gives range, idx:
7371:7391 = 3.1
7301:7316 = 2.2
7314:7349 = 6.3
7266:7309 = 3.4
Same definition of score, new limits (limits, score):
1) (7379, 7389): 14.3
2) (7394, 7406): 14.7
